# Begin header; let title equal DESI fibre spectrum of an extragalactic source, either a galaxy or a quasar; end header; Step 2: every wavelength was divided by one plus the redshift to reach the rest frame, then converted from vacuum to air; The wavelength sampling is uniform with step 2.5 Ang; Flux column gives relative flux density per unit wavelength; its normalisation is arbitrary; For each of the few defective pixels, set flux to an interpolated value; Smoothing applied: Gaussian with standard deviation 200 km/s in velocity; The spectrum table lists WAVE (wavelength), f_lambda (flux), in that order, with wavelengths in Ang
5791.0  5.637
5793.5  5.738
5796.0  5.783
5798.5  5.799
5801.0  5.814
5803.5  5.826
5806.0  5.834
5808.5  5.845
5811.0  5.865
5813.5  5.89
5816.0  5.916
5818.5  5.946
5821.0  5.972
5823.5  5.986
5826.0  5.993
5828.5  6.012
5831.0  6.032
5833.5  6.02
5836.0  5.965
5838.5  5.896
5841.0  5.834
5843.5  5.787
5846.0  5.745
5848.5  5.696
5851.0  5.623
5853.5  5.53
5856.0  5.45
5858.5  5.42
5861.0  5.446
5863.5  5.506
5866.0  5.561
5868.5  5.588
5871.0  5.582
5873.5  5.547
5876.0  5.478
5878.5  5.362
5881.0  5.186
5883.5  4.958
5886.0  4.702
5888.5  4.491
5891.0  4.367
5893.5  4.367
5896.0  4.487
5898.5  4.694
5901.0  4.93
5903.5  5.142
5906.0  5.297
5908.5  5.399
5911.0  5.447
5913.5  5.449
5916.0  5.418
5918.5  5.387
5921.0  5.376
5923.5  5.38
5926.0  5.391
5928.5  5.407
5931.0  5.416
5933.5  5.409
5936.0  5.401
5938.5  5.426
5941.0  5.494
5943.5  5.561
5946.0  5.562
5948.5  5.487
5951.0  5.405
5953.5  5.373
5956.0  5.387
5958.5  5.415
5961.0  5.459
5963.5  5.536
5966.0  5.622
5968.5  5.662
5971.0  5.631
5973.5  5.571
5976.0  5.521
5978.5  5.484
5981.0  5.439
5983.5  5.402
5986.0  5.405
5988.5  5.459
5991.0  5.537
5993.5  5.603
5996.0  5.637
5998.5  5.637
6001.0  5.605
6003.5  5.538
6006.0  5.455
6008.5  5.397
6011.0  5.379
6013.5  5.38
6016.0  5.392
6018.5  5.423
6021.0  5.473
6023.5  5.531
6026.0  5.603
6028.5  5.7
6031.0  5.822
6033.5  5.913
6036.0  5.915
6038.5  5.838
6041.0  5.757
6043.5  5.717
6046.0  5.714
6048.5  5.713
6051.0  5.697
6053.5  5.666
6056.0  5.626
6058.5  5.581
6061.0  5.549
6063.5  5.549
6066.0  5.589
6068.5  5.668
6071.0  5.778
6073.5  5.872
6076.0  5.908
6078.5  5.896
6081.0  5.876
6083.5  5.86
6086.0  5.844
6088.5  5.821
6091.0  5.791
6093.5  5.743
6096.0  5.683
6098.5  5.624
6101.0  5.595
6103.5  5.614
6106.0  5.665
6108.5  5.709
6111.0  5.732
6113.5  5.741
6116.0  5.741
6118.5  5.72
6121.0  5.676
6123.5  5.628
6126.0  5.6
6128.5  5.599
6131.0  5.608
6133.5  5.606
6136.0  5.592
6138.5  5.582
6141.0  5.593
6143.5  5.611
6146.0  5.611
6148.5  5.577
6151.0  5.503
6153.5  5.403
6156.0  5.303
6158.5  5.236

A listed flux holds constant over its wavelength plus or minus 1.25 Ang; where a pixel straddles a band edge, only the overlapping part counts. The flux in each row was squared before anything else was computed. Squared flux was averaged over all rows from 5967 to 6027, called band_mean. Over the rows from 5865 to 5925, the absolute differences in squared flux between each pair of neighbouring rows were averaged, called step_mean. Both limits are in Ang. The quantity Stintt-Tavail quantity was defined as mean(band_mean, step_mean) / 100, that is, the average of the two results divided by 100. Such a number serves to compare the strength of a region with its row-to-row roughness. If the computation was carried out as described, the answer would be 0.157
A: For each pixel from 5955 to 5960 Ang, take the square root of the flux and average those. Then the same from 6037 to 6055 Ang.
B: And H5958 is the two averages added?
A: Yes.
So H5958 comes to 4.72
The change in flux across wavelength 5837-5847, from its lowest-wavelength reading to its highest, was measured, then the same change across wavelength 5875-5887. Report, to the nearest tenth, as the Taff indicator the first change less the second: 0.6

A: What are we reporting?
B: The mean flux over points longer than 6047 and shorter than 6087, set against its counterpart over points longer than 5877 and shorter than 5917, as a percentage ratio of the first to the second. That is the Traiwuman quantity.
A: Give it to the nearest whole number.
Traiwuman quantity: 115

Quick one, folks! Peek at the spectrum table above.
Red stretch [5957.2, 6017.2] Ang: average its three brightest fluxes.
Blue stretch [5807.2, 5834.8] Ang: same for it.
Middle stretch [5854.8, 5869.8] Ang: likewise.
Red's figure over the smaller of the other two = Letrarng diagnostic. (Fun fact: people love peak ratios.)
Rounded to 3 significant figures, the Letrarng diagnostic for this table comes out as 1.02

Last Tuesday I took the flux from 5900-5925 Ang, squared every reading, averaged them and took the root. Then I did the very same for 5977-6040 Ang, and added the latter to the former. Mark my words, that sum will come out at 10.9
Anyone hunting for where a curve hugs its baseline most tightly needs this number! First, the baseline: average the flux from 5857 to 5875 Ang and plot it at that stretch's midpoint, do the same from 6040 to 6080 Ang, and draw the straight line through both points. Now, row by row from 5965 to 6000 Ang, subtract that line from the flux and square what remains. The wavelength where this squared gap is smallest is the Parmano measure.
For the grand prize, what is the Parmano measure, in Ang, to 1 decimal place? 5966.0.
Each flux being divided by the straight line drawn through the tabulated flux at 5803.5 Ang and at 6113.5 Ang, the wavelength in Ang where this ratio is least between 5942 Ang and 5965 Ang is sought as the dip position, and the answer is 5953.5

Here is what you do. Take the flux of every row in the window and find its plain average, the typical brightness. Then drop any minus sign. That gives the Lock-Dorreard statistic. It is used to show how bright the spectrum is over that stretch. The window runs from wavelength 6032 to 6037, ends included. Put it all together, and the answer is 5.91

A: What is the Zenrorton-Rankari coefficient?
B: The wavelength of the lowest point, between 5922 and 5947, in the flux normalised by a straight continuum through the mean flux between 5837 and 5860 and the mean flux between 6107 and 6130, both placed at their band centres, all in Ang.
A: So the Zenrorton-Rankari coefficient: 5923.5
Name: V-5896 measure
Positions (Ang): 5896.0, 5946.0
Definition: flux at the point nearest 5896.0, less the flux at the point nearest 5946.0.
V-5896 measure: -1.1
